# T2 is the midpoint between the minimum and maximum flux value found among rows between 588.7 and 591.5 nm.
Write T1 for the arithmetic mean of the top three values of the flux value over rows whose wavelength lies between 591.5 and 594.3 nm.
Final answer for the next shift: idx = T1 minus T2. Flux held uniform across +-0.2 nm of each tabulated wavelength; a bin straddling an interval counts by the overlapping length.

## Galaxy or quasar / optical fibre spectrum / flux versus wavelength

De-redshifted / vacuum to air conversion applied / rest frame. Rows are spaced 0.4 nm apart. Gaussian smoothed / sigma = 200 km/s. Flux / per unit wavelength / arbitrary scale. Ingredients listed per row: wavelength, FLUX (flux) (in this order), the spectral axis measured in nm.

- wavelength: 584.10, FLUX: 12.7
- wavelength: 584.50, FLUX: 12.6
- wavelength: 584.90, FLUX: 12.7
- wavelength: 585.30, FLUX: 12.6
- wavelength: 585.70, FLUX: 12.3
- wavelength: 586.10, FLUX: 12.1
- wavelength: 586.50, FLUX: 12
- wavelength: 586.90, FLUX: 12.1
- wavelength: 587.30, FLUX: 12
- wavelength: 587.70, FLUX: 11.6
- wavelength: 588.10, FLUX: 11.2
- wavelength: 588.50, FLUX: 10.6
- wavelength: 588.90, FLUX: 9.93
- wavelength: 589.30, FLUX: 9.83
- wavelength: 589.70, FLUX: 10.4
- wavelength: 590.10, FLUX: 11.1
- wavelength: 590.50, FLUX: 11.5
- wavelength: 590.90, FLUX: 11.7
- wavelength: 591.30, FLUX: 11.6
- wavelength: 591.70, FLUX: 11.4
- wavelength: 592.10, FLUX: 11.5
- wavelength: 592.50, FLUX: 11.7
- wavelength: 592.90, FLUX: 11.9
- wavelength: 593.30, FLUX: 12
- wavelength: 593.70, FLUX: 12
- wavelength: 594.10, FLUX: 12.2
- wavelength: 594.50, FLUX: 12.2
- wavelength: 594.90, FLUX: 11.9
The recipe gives 1.30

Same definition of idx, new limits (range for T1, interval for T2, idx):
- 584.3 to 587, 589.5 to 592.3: 1.58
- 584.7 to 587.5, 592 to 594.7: 0.68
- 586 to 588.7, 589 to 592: 1.30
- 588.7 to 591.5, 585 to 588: -0.50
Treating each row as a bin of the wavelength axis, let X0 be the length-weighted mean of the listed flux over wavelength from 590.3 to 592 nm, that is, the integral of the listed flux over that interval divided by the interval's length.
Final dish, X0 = 11.5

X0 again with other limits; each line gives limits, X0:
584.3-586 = 12.5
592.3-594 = 11.9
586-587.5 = 12.0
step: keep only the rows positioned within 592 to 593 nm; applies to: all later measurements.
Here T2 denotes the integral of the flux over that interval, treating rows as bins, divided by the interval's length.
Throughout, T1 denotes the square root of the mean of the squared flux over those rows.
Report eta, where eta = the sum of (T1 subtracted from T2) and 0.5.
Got 0.50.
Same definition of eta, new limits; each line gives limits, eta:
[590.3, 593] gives 0.49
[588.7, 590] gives 0.58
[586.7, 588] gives 0.44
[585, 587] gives 0.53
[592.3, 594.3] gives 0.50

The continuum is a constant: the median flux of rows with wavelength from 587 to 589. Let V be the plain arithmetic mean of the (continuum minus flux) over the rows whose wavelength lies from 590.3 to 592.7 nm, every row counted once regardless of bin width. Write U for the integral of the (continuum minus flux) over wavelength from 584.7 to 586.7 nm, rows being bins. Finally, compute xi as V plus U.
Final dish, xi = -2.6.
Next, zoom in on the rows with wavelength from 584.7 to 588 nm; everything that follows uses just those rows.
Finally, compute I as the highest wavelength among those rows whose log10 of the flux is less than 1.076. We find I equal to 587.70 nm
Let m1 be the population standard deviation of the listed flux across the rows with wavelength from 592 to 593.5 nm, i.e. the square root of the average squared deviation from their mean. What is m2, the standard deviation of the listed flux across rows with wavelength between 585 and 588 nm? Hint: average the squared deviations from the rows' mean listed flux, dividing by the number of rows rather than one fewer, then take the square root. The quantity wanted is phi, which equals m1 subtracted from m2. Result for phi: 0.1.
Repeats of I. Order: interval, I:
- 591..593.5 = 592.90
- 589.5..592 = 591.70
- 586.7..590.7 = 590.50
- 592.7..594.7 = 592.90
